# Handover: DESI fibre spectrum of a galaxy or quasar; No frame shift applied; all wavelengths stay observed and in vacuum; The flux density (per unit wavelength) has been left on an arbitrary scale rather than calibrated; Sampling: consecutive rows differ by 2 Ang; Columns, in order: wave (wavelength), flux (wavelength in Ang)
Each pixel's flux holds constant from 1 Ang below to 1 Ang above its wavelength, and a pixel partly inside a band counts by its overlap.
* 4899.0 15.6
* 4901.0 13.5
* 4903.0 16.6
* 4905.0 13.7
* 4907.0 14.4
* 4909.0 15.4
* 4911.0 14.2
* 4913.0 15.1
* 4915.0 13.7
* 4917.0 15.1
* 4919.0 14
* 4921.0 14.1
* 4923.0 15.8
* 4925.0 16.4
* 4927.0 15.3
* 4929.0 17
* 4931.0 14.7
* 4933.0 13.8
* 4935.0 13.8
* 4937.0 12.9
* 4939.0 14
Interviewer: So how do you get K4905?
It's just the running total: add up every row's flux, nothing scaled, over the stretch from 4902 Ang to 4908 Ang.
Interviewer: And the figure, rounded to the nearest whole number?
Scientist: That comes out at 45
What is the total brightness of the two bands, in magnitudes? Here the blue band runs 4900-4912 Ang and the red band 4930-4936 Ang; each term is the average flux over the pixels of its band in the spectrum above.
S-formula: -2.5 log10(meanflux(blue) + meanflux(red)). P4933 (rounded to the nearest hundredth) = -3.65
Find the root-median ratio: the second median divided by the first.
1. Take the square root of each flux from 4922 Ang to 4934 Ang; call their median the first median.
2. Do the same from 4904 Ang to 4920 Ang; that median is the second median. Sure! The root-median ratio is 0.96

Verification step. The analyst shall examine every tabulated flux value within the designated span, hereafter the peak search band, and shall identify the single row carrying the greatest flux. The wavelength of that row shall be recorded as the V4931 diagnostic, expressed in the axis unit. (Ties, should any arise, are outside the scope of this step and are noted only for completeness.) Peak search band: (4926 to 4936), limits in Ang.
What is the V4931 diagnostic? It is 4929.0 Ang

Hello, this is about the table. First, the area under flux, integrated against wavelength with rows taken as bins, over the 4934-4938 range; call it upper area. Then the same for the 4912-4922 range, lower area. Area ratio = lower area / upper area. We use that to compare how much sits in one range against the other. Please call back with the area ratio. 2.7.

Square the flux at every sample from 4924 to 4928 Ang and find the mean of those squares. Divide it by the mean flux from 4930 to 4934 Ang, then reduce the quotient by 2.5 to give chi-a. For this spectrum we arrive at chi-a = 15.2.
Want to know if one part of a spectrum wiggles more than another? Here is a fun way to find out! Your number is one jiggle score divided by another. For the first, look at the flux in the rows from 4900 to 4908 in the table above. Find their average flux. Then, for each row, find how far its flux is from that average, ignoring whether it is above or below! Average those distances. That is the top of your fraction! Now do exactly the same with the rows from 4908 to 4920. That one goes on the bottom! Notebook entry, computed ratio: 1.7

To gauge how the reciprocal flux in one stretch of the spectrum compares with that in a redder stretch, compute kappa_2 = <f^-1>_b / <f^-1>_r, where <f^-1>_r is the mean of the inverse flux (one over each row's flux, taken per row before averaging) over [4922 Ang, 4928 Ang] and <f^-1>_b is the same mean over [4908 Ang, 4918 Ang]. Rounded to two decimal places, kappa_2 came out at 1.08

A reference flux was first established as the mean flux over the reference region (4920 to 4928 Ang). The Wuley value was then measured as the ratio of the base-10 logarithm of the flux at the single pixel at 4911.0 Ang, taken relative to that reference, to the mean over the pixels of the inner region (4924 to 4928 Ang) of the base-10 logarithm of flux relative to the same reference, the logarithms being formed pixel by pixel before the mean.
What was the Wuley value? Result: -2.9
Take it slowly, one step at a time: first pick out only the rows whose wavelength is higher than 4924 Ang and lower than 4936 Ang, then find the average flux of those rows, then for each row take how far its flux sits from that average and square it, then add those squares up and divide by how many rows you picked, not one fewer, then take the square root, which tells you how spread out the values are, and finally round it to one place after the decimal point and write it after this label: 1.2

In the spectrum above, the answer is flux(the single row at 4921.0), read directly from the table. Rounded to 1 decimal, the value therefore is 14.1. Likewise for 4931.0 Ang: 14.7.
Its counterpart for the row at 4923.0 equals 15.8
